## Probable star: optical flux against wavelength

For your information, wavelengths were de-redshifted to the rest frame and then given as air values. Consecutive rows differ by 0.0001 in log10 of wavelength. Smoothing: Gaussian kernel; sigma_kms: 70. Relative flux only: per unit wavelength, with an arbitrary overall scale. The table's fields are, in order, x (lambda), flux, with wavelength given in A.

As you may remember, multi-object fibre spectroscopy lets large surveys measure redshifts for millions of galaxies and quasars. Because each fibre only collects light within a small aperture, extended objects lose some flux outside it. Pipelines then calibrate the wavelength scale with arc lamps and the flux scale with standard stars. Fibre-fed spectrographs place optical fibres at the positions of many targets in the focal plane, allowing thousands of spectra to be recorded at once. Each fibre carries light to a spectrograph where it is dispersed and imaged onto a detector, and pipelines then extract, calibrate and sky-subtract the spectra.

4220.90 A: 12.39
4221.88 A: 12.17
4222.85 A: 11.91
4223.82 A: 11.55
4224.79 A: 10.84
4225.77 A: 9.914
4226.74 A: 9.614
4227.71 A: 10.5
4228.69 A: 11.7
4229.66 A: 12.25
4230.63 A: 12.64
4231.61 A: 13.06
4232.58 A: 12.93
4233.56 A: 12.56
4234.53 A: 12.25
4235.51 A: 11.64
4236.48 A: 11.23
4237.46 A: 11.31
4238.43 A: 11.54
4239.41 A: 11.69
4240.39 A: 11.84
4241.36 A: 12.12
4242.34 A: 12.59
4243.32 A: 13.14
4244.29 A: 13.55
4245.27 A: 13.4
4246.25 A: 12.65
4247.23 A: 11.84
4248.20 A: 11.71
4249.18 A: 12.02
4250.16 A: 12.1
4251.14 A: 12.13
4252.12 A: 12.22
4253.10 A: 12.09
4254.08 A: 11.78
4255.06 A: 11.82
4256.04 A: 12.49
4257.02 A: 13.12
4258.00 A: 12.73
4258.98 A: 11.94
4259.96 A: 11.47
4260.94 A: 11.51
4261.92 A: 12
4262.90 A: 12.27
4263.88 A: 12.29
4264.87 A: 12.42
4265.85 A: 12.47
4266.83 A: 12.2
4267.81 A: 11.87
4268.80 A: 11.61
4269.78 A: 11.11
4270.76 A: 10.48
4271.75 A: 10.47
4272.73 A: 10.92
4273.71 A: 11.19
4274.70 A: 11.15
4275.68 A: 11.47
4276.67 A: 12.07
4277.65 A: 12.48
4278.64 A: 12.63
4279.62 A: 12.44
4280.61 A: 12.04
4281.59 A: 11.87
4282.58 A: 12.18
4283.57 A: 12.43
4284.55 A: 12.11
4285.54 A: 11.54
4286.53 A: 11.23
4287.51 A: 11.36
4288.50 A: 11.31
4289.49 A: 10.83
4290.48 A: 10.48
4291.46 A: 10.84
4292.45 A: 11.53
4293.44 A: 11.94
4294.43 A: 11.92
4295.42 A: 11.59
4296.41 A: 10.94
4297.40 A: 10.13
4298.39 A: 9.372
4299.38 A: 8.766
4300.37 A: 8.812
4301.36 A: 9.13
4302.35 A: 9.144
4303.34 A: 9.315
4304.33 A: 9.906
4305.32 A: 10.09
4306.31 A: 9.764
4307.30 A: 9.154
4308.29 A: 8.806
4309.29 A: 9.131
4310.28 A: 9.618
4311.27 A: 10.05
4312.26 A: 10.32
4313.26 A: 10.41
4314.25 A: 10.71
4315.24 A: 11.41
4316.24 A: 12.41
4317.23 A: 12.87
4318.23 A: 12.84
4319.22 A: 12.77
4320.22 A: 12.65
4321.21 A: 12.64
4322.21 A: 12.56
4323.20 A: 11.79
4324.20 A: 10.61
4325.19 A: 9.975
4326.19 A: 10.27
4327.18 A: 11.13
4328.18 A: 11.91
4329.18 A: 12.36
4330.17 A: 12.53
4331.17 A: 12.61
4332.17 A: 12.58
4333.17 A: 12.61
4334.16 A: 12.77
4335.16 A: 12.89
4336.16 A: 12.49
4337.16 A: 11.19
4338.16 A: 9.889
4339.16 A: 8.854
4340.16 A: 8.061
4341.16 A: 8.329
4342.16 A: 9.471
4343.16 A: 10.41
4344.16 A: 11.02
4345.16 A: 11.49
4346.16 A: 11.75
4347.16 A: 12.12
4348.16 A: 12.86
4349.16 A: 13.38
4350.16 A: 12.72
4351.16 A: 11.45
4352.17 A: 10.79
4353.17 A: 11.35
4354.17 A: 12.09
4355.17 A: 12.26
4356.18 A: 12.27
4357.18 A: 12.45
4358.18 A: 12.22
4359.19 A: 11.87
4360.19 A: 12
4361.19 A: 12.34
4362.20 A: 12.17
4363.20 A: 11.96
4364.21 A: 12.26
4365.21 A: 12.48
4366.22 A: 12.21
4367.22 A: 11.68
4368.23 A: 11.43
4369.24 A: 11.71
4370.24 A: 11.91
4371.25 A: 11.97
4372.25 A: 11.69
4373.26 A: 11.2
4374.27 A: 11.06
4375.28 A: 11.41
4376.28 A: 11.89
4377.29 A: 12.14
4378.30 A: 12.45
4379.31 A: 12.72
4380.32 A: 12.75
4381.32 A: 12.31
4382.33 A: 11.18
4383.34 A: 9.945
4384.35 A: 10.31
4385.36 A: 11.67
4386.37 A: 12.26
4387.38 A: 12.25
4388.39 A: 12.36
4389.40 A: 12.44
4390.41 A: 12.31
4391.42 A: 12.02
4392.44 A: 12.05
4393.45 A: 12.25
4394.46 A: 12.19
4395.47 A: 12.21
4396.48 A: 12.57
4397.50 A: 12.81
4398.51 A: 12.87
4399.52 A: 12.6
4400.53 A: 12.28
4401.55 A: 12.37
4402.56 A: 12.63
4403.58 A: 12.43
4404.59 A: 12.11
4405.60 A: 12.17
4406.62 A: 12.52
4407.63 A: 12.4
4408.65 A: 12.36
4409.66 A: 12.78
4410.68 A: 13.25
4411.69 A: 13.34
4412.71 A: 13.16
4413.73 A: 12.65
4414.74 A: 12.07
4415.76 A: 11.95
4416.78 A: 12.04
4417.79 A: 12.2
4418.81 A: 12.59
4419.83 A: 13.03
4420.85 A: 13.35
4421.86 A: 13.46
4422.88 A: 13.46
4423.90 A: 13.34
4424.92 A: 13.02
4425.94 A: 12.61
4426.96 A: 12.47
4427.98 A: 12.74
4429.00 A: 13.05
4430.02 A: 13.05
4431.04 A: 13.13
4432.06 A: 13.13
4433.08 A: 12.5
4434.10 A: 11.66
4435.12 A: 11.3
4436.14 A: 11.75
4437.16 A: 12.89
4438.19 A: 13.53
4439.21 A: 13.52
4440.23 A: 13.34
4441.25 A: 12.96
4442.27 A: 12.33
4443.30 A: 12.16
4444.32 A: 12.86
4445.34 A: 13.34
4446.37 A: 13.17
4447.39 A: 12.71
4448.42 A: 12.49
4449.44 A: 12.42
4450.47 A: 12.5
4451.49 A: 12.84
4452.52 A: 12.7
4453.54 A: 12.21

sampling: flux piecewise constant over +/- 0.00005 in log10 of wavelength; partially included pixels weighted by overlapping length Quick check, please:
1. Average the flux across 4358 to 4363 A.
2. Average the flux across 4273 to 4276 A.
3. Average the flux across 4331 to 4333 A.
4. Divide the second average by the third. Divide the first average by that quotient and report 13.5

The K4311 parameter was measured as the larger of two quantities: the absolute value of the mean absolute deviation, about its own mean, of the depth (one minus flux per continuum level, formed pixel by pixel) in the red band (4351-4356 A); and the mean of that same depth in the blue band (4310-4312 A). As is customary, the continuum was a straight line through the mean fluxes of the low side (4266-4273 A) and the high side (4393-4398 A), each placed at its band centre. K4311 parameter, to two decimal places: 0.15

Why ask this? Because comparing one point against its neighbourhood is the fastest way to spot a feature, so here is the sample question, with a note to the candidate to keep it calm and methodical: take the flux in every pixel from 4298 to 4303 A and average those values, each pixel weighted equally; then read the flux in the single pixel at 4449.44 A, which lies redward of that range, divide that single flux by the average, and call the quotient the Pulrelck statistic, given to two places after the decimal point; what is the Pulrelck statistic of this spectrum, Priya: 1.37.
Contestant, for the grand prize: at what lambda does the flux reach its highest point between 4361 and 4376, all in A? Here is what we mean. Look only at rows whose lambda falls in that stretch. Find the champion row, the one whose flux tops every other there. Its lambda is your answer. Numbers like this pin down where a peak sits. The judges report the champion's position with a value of 4365.21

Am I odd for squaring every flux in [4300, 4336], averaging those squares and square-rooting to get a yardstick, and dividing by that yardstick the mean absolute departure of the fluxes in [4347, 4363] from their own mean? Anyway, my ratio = 0.038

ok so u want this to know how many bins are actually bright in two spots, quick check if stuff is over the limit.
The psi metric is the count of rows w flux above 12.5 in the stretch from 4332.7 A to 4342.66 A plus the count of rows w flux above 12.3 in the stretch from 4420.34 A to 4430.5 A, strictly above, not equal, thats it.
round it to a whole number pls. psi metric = 13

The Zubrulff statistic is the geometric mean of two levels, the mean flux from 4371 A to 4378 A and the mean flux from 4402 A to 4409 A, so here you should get 12.0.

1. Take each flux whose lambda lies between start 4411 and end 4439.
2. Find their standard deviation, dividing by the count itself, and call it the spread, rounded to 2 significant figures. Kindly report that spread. 0.60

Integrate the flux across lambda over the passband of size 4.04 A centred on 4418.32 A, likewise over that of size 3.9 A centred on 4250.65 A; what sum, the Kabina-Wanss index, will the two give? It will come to 98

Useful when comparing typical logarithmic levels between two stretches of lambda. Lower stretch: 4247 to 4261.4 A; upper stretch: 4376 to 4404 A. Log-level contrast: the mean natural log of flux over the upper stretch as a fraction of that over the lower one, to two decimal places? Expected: 1.00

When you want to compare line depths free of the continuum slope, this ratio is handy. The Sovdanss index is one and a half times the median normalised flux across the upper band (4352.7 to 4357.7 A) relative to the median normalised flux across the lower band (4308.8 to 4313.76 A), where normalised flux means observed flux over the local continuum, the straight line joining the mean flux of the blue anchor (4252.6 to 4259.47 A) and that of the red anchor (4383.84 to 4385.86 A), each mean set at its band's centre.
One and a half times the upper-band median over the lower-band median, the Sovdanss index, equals 1.9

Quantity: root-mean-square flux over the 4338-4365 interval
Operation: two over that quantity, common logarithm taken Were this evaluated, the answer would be -0.759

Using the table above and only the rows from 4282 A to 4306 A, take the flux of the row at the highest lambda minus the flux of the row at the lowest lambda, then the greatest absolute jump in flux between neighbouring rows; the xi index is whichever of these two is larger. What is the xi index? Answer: 0.81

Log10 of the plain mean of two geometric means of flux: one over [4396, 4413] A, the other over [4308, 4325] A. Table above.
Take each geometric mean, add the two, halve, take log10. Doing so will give 1.08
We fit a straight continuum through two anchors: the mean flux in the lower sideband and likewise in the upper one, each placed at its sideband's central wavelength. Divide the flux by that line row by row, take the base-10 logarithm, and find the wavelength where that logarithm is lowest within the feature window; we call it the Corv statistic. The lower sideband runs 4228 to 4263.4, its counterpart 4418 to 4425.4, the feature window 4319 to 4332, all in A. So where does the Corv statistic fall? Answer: 4325.19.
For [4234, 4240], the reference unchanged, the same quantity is 4236.48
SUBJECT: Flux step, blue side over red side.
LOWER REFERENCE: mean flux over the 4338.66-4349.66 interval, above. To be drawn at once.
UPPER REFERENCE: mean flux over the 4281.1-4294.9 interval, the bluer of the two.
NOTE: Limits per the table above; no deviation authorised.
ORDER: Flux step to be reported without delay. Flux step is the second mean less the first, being 0.8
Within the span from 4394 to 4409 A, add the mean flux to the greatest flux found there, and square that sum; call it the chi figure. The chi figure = 640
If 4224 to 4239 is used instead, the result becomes 608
